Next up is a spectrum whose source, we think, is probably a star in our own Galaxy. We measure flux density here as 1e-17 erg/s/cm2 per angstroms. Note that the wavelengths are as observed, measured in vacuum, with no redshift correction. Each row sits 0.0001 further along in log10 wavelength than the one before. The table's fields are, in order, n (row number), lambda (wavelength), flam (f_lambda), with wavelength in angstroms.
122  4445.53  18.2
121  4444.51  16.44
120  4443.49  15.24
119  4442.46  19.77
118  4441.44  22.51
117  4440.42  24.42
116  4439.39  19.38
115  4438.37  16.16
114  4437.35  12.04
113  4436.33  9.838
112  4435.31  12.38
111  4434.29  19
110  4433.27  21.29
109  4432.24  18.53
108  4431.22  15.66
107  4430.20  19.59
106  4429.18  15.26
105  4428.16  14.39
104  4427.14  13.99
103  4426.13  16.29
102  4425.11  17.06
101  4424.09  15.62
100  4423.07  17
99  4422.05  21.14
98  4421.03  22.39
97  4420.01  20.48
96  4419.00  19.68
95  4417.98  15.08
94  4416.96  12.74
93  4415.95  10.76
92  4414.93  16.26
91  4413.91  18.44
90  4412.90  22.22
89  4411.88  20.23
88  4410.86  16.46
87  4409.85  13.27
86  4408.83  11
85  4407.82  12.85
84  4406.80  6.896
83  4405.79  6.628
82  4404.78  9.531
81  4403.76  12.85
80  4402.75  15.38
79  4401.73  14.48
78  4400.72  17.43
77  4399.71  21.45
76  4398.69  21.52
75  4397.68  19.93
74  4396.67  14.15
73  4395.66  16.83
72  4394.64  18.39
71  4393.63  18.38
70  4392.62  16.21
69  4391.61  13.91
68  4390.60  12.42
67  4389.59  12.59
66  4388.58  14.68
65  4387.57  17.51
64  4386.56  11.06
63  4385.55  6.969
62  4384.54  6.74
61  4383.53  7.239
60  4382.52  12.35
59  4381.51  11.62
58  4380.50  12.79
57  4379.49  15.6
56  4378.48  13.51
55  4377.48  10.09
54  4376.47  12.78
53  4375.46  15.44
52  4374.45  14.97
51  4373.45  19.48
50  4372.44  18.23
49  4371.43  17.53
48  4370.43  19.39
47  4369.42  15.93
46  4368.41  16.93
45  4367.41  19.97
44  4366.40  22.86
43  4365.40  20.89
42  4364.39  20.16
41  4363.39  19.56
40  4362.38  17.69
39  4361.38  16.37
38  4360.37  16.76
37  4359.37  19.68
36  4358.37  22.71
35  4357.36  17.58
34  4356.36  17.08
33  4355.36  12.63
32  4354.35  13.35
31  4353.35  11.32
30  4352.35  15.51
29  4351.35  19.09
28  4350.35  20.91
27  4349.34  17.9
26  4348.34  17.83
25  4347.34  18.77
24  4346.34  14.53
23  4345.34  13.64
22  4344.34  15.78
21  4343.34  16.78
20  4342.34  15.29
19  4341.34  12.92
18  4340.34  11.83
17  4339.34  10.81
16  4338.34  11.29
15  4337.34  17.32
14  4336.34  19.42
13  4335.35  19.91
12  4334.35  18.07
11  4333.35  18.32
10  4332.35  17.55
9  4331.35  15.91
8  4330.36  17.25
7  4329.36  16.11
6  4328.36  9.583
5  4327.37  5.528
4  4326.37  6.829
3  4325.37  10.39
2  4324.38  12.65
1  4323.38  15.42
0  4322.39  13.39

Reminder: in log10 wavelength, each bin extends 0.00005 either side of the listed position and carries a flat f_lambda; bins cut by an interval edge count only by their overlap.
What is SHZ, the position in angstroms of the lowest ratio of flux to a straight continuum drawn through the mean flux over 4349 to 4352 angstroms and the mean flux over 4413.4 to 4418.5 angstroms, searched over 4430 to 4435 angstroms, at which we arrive 4431.22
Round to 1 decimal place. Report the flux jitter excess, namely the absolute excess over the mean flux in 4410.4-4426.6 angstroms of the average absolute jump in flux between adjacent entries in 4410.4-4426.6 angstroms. 15.1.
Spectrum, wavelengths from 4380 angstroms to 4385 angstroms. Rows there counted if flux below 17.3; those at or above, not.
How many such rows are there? 5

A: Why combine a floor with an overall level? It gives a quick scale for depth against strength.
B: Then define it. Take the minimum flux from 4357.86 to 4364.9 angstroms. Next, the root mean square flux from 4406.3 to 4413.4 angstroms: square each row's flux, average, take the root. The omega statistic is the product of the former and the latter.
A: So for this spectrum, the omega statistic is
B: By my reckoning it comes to 254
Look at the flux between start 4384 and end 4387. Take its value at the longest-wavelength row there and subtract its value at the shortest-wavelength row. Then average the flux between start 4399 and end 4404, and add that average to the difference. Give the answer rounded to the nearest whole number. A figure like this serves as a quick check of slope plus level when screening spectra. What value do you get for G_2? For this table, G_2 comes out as 21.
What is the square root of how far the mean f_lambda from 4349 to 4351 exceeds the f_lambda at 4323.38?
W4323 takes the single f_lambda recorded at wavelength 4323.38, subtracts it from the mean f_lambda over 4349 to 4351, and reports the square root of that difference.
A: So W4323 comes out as 2.00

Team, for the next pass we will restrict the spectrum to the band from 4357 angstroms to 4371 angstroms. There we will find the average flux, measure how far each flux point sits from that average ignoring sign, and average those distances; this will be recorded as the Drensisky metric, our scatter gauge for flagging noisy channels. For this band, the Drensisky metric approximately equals 1.85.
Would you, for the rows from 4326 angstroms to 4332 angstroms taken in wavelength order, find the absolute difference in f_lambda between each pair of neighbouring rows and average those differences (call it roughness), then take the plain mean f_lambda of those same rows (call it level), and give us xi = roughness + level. 15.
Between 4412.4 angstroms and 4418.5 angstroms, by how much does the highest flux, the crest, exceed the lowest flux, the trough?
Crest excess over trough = 11.5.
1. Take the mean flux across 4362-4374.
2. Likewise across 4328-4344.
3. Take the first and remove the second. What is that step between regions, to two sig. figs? 3.5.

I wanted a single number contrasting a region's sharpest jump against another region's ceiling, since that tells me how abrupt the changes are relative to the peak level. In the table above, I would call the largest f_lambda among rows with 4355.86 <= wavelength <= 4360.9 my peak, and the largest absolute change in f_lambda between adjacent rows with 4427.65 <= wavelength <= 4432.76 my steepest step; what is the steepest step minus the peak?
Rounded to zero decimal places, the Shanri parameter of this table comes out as -18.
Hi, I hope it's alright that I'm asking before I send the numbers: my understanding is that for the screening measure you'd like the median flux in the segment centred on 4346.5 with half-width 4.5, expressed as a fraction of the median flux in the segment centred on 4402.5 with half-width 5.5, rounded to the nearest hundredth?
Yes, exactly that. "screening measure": 1.16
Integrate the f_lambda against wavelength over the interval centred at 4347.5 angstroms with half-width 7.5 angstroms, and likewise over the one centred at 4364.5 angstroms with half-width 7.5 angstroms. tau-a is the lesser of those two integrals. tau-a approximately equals 236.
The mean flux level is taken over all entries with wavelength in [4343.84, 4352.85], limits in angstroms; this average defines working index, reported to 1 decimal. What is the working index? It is 17.1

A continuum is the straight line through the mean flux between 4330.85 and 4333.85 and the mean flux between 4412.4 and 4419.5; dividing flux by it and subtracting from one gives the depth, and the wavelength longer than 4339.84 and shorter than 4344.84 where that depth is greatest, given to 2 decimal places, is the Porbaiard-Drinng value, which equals 4340.34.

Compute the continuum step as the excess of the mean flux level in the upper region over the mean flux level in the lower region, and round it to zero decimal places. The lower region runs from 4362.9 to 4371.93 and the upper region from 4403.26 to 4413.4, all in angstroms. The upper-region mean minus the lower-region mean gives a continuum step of -6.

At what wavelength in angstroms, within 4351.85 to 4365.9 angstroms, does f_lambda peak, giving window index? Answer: 4358.37 angstroms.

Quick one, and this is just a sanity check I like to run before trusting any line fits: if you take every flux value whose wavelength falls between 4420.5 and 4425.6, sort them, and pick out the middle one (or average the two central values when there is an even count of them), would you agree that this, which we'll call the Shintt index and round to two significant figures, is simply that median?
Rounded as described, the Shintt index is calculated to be 17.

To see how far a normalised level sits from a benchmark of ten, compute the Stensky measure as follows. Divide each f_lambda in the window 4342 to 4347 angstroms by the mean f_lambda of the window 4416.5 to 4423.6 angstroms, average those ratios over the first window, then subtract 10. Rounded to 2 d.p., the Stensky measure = -9.17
